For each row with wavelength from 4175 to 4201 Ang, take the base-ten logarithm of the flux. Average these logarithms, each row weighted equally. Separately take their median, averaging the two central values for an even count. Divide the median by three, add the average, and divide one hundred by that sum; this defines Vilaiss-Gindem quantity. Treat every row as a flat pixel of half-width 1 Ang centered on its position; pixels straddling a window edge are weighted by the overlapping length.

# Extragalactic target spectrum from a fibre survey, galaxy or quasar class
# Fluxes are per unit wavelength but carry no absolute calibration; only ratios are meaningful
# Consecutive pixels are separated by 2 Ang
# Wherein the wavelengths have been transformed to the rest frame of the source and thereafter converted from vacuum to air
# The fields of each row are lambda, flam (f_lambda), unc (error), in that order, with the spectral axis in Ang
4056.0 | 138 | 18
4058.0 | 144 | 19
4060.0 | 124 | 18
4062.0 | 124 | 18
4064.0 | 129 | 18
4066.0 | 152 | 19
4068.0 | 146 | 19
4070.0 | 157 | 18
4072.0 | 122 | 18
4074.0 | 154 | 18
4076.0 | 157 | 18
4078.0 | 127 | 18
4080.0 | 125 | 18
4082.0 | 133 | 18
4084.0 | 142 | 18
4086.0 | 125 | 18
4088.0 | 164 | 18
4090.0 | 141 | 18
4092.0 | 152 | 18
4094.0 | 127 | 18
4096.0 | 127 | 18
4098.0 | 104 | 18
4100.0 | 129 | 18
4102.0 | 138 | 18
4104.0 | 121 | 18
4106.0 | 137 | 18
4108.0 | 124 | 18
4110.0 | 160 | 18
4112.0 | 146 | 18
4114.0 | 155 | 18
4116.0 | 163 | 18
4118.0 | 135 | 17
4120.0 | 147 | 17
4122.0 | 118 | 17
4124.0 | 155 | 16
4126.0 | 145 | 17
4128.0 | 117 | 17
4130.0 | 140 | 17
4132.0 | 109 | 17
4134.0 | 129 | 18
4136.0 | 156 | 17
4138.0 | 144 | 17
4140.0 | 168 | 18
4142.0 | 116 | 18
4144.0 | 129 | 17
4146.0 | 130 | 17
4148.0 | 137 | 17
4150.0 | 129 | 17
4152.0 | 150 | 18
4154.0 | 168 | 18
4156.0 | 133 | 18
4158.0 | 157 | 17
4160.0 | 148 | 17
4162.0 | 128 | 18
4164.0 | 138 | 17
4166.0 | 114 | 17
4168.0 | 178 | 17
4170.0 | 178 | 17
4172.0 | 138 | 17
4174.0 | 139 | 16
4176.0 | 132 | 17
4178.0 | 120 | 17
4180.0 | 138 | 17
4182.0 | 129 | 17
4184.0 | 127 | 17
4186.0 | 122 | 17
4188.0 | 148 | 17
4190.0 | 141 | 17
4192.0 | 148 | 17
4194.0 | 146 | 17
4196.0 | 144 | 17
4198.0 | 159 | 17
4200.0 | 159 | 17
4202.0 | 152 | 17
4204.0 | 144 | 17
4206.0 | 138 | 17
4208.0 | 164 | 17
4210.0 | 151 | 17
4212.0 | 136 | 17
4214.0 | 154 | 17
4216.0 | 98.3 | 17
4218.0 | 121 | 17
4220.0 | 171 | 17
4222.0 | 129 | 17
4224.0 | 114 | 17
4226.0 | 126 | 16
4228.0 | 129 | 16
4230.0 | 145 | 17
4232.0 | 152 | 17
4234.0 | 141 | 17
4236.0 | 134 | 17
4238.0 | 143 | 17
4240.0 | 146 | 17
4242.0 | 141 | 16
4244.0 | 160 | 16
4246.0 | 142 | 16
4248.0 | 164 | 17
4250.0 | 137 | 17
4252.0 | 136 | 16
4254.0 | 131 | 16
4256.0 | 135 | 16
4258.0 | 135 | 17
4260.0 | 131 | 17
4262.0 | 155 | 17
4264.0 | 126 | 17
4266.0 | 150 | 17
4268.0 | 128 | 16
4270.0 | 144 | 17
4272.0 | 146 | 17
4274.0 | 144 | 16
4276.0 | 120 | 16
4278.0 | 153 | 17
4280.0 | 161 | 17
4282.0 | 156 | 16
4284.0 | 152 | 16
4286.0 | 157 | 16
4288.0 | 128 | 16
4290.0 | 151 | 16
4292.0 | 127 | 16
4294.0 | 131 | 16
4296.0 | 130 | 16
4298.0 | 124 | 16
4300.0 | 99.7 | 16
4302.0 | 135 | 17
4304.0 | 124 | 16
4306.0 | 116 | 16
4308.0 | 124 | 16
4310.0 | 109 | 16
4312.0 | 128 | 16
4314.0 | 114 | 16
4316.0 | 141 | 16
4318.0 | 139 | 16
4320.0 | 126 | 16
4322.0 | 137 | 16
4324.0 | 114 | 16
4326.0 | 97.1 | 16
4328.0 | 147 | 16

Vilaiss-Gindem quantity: 35.0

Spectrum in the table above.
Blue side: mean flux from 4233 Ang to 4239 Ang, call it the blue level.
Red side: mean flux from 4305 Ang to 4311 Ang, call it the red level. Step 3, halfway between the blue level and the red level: 128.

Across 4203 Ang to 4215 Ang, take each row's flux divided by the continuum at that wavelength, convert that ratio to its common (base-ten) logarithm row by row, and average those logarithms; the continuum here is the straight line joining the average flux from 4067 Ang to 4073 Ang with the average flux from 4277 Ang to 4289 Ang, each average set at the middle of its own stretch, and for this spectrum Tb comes -0.001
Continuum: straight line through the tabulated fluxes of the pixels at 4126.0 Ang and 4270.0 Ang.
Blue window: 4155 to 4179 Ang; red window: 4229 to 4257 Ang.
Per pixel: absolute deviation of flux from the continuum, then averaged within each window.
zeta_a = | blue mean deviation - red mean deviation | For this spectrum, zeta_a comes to 9.1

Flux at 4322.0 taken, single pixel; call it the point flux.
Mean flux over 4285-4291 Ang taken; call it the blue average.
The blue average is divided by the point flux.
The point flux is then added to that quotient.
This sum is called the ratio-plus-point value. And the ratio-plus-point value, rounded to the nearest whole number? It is 138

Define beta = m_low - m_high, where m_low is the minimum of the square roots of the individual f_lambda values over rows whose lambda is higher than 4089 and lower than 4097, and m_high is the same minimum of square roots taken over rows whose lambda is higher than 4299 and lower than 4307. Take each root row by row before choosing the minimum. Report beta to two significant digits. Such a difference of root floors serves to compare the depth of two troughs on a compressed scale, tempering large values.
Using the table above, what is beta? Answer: 1.3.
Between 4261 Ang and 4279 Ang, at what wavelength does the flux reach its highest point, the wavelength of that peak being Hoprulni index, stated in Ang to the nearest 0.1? 4262.0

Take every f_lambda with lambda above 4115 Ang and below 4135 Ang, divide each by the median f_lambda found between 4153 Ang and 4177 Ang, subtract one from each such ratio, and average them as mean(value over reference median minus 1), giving -0.02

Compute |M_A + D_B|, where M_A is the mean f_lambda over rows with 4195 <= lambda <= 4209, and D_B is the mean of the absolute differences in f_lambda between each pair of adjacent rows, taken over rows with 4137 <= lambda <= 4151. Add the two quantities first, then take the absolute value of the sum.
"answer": 169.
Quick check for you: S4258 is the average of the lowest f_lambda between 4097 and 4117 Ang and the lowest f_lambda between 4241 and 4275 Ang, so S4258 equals 115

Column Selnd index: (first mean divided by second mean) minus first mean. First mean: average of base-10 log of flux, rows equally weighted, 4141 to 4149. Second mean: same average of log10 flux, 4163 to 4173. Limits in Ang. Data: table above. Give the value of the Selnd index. -1.13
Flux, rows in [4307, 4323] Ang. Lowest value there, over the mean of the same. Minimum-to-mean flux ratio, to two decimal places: 0.86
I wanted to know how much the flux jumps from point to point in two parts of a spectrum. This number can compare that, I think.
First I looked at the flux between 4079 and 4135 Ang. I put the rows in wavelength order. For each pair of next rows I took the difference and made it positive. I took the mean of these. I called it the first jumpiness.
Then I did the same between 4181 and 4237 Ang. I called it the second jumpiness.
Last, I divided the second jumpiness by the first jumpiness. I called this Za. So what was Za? 0.77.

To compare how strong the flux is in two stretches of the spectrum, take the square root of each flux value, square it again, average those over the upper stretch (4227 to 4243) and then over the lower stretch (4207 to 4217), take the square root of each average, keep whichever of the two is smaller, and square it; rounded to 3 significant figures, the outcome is 141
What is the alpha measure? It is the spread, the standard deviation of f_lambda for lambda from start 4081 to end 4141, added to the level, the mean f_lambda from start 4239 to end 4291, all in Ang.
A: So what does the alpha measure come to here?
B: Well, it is 160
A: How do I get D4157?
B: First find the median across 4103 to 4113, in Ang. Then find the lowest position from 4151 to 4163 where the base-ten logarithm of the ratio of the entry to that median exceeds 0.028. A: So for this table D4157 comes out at 4152.0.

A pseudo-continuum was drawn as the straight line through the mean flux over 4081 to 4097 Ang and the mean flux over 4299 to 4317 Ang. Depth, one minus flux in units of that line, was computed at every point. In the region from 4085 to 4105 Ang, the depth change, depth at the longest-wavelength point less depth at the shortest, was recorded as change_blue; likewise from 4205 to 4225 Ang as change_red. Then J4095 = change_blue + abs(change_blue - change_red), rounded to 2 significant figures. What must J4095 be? 0.18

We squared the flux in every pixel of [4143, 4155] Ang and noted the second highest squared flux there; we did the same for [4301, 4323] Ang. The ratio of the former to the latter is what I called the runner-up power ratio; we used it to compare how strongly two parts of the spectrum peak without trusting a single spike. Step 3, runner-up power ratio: 1.16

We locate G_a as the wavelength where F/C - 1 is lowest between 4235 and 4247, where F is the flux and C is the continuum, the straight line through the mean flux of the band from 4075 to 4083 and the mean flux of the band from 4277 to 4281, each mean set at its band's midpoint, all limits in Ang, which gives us 4236.0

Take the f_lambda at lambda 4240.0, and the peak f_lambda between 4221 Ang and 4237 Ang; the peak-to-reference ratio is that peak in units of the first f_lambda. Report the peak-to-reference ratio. 1.04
